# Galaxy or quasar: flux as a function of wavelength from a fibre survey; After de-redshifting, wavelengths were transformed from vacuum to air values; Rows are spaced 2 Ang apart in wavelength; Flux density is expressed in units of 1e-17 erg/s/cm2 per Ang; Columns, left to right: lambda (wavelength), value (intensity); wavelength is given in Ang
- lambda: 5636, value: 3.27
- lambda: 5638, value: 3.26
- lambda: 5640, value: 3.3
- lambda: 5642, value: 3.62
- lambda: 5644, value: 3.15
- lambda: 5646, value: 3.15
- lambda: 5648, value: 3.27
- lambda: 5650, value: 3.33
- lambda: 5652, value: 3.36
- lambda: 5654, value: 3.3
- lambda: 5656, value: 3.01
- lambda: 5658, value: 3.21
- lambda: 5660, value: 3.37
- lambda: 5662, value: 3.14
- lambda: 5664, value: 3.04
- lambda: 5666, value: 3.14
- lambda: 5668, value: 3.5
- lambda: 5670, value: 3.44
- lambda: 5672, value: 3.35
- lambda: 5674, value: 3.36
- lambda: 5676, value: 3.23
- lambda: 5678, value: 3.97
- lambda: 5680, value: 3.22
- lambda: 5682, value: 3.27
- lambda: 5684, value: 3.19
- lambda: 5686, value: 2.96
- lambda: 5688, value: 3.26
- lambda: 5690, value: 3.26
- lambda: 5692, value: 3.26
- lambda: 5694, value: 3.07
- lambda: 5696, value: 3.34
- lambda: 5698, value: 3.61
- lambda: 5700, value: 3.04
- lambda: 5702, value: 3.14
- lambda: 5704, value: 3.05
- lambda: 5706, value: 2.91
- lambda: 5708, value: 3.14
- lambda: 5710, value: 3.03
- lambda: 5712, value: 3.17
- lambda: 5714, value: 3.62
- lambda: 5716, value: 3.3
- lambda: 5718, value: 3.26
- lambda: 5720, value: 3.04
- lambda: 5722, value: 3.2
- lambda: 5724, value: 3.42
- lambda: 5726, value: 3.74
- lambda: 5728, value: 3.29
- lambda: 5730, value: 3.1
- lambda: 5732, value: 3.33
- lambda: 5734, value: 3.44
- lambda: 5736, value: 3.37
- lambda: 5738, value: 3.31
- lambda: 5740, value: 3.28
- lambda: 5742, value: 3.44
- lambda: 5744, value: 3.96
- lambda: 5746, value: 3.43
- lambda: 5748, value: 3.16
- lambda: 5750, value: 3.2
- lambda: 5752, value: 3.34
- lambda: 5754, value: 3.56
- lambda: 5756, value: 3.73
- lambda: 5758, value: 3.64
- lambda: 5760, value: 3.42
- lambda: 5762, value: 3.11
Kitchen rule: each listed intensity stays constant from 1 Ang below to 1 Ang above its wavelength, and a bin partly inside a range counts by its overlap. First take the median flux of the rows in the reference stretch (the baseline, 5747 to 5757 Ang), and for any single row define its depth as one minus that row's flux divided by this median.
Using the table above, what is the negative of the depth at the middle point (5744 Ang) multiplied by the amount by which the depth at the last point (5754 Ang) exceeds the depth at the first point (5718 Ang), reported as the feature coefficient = -0.017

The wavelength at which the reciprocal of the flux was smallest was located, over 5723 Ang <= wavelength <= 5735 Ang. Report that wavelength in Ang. 5726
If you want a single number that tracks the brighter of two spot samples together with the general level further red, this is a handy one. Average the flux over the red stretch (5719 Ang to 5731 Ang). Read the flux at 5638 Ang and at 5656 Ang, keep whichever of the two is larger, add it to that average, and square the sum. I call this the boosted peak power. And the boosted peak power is 43.0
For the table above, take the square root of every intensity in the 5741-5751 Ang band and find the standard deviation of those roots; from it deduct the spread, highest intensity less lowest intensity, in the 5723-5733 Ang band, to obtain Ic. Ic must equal -0.56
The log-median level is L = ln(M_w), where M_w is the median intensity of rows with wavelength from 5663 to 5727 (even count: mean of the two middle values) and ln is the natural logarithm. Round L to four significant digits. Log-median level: 1.177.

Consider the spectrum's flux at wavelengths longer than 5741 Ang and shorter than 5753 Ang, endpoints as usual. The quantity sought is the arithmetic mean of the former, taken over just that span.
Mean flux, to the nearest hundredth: 3.42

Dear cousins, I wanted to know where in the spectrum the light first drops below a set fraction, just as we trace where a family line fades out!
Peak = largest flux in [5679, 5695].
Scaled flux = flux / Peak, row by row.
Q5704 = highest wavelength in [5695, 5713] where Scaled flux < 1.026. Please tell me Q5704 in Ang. 5712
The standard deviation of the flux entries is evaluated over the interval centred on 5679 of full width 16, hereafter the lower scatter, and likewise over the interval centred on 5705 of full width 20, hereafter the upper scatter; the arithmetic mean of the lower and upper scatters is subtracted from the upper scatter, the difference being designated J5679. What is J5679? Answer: -0.02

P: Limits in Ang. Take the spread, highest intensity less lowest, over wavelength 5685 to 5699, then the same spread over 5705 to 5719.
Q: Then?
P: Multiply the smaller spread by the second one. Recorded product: 0.46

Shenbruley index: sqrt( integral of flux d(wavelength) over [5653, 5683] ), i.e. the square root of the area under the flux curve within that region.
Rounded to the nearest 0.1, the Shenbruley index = 10.0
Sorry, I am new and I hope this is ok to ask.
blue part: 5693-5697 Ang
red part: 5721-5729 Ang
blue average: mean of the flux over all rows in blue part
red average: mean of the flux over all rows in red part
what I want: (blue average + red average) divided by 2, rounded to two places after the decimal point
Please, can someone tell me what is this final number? 3.31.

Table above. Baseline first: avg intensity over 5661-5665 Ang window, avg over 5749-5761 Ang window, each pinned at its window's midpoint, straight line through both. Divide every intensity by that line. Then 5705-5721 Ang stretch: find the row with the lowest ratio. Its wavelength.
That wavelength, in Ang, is 5706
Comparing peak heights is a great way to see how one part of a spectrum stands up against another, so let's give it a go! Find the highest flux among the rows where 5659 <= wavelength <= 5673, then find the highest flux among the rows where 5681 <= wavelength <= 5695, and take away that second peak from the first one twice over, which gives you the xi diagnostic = -3.0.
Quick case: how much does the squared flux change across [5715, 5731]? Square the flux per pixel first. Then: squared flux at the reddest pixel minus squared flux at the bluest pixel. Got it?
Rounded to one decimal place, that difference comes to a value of -1.3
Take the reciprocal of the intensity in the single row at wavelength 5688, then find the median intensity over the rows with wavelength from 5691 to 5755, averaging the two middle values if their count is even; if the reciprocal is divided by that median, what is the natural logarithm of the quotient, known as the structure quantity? -2.371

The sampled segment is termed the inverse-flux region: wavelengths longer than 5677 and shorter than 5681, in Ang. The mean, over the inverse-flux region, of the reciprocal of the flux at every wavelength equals 0.281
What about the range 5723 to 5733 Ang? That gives 0.297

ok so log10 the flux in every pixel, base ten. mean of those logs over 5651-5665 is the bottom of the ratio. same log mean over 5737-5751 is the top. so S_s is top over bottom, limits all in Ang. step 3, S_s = 1.05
